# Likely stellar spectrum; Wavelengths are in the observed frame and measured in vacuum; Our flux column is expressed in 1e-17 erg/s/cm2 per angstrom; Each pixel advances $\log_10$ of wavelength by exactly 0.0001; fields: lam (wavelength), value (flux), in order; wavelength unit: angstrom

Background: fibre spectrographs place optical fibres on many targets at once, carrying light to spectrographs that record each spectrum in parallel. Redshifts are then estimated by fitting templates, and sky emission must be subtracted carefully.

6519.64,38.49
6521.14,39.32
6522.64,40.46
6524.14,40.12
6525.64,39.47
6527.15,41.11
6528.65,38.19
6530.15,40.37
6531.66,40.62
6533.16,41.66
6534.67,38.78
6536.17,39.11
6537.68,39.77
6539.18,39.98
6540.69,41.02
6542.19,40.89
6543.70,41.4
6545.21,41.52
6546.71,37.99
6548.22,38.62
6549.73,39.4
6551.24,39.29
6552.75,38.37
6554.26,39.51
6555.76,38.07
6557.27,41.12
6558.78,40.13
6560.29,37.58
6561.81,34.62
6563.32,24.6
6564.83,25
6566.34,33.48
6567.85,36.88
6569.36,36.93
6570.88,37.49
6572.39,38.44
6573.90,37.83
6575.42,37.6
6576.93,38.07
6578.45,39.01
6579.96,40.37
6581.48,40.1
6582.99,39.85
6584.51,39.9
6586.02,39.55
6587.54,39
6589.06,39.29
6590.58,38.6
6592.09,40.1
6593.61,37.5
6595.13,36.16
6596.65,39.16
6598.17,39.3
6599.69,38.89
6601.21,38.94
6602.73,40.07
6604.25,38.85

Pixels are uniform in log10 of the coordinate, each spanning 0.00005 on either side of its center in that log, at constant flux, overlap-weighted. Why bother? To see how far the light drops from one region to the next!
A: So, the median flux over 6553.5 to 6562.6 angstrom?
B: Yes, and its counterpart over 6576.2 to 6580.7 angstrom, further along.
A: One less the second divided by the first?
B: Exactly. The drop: -0.006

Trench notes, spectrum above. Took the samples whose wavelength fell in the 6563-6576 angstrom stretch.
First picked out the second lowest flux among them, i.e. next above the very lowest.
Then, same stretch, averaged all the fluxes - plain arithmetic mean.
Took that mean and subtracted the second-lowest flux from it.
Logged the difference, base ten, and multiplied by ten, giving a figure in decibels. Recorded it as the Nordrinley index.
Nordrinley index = 10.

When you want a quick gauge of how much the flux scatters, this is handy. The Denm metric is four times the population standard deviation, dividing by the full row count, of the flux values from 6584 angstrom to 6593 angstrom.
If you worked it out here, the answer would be 2.0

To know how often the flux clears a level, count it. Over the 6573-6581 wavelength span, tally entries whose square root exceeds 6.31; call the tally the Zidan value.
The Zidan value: 1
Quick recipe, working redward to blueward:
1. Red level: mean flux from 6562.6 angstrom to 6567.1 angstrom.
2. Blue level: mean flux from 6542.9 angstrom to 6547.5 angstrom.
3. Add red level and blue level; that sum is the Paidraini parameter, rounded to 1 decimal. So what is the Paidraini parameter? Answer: 68.0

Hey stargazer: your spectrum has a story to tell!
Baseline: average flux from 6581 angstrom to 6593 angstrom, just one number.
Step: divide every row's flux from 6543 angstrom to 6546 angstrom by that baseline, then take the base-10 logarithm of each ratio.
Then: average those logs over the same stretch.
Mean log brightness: 0.020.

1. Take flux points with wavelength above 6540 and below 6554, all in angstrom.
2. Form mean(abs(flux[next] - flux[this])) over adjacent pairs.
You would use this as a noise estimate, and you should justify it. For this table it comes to 0.84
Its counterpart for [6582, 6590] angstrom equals 0.31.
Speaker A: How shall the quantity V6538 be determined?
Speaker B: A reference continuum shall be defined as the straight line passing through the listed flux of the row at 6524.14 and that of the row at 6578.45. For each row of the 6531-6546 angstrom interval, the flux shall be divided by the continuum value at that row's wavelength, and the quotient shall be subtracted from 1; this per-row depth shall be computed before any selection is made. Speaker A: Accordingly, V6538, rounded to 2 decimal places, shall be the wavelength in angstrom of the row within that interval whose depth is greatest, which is 6534.67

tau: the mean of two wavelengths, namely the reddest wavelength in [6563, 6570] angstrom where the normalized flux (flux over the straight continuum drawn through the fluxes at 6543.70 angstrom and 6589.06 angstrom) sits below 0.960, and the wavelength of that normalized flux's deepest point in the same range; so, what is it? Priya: 6566.3 angstrom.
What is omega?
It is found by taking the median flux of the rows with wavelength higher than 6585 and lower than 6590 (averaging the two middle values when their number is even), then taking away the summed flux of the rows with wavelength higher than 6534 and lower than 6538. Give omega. -78.4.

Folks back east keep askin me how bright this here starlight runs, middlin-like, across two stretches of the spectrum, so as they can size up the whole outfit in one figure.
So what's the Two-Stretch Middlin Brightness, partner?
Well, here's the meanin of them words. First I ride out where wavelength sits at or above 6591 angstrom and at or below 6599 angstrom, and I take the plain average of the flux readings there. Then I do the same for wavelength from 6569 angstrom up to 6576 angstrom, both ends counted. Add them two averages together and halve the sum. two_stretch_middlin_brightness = 38.1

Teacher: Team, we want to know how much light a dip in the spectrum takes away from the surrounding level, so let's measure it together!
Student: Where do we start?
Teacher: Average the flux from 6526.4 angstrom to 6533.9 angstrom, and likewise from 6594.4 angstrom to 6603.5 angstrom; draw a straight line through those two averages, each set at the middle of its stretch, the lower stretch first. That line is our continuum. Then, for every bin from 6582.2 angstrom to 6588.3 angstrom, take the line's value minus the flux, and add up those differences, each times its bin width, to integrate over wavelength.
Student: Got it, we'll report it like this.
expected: -3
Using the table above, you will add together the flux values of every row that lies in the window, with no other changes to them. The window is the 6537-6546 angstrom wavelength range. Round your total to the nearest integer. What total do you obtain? 245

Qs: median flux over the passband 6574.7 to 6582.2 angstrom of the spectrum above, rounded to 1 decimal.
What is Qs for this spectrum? 39.0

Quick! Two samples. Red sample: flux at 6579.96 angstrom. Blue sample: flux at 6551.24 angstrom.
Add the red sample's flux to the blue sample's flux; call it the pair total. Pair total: 79.7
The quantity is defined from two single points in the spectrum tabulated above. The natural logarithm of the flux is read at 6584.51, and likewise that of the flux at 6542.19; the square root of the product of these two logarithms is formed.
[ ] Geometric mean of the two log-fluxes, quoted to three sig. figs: 3.70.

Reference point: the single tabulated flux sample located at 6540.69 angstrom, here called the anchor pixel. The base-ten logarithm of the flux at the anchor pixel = 1.61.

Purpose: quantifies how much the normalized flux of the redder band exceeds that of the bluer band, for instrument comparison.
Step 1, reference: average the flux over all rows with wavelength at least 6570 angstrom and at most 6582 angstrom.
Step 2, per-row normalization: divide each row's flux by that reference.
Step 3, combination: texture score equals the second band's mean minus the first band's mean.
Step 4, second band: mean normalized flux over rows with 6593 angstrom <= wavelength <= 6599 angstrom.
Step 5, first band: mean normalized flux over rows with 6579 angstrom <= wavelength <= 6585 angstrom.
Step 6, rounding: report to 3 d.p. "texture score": -0.052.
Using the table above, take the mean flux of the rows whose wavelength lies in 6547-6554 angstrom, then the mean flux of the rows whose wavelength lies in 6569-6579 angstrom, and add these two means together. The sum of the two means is 77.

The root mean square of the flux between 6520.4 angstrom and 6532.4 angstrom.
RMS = 40.0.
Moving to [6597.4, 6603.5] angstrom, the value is 39.3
